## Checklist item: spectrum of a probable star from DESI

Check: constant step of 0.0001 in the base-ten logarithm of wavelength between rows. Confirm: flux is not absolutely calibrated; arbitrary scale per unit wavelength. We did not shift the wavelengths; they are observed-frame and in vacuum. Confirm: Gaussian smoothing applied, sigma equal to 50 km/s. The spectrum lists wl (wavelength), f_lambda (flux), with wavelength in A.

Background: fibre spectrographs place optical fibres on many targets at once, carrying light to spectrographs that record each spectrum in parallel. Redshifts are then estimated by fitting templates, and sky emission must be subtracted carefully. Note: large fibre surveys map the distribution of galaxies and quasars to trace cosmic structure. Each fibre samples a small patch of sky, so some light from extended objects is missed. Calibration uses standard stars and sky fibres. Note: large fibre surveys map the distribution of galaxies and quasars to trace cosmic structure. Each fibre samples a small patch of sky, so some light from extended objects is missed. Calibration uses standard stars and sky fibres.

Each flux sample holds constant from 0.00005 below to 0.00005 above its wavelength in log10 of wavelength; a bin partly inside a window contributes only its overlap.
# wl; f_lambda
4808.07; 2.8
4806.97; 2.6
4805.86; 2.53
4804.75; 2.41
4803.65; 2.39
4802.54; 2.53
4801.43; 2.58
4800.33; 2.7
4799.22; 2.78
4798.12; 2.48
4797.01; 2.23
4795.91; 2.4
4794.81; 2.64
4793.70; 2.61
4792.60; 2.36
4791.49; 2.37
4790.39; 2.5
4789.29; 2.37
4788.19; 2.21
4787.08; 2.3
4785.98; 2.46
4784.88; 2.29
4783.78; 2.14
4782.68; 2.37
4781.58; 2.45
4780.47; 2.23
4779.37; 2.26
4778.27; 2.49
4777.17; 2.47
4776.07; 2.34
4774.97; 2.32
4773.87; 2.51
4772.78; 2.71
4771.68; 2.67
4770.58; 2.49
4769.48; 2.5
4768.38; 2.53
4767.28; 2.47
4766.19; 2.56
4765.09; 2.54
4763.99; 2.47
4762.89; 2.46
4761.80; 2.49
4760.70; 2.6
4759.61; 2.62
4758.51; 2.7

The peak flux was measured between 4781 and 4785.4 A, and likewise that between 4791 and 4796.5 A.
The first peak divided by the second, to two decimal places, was 0.93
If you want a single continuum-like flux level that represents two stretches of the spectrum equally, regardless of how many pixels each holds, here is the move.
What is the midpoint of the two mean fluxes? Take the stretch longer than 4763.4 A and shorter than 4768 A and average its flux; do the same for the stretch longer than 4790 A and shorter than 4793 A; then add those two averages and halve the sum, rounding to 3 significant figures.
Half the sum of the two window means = 2.46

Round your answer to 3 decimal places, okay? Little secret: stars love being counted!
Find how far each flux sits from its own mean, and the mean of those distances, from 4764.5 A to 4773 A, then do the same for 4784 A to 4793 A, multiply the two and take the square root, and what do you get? 0.067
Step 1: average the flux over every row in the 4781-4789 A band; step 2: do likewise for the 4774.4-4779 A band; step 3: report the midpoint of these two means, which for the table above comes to 2.36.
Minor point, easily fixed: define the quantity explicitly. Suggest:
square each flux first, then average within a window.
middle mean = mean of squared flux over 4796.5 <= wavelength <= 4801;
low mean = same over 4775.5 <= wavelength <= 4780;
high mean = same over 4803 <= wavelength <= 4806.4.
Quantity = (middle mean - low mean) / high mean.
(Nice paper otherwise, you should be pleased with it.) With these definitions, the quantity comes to 0.14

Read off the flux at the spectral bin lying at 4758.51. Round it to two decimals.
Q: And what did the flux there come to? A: 2.70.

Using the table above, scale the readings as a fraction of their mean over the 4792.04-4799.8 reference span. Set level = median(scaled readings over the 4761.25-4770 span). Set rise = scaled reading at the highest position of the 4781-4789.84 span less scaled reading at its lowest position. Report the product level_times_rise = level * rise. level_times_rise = -0.03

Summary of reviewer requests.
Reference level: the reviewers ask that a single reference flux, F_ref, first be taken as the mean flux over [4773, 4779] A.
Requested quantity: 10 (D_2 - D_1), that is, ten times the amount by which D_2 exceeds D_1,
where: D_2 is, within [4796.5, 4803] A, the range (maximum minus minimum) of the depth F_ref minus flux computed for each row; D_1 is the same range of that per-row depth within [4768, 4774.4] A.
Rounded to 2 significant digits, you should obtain 3.3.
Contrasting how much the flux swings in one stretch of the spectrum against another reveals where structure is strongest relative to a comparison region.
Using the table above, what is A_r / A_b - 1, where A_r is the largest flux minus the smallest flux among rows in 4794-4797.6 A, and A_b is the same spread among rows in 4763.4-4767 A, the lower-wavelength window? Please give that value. 3.6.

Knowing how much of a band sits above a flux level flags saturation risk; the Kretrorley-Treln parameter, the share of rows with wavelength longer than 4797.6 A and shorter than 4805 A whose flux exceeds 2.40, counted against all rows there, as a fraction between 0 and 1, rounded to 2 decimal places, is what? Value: 0.86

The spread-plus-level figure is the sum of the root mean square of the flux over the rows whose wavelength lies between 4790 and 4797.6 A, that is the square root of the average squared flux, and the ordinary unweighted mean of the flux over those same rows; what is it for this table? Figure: 4.89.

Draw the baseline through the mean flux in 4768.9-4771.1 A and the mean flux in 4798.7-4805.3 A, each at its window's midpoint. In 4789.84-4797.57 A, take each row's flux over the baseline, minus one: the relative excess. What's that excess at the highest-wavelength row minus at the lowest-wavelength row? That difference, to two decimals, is -0.11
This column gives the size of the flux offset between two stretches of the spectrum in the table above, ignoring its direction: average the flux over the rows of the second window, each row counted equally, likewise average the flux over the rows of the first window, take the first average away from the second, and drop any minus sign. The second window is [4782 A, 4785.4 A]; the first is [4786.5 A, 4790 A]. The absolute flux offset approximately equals 0.03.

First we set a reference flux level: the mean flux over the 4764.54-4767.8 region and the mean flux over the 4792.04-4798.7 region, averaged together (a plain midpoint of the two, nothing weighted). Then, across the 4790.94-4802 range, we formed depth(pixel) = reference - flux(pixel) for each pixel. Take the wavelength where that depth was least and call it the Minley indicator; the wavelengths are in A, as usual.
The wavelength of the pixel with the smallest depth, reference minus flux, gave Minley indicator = 4799.22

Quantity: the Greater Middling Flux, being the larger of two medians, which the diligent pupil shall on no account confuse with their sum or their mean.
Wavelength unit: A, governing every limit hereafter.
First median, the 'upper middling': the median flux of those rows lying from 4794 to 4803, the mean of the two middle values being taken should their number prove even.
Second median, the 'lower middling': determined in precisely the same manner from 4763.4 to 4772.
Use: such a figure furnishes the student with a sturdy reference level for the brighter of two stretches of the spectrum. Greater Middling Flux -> 2.555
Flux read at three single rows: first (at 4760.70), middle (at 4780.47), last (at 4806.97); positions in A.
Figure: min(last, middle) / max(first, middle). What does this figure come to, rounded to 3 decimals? 0.858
